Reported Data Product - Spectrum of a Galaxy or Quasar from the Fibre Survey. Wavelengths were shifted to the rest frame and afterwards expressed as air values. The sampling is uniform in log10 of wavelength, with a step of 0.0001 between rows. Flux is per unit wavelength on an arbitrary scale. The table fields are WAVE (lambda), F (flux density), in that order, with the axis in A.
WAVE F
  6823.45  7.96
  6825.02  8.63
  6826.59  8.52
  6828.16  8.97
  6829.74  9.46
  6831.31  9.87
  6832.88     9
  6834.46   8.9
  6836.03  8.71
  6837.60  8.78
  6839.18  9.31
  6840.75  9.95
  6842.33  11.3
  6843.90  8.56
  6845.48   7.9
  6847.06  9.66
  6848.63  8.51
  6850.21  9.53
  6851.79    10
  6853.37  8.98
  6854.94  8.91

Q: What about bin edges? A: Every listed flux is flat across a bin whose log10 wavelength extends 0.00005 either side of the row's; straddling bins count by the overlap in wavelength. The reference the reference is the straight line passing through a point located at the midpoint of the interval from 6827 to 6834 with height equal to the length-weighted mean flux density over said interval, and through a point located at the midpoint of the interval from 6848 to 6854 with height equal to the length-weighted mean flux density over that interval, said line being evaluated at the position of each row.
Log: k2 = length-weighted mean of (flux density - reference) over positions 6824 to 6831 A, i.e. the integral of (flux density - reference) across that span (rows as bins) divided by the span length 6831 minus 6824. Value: -0.32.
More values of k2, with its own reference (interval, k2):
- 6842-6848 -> -0.08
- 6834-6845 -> 0.07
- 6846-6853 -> 0.07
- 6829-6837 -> -0.08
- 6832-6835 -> -0.27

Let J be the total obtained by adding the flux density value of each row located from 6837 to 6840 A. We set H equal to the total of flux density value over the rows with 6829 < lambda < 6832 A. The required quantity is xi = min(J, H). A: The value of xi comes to 18.1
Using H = 19.3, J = 18.1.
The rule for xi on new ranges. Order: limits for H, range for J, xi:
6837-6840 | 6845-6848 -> 17.6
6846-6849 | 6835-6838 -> 17.5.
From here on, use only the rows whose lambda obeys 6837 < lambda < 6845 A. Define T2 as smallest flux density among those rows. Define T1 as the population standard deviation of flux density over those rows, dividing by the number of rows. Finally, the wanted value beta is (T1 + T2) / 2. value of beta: 4.77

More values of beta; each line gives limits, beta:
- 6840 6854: 4.43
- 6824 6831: 4.44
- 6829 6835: 4.64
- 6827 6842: 4.57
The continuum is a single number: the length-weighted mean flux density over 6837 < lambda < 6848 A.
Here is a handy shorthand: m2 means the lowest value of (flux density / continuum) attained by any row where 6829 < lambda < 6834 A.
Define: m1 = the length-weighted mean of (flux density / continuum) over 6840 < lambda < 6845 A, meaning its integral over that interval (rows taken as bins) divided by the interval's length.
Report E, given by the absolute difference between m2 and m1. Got 0.09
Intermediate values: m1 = 1.05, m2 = 0.963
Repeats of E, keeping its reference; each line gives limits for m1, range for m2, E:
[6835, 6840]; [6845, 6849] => 0.11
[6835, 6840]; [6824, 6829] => 0.05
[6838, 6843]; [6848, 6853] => 0.16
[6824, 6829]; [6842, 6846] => 0.08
